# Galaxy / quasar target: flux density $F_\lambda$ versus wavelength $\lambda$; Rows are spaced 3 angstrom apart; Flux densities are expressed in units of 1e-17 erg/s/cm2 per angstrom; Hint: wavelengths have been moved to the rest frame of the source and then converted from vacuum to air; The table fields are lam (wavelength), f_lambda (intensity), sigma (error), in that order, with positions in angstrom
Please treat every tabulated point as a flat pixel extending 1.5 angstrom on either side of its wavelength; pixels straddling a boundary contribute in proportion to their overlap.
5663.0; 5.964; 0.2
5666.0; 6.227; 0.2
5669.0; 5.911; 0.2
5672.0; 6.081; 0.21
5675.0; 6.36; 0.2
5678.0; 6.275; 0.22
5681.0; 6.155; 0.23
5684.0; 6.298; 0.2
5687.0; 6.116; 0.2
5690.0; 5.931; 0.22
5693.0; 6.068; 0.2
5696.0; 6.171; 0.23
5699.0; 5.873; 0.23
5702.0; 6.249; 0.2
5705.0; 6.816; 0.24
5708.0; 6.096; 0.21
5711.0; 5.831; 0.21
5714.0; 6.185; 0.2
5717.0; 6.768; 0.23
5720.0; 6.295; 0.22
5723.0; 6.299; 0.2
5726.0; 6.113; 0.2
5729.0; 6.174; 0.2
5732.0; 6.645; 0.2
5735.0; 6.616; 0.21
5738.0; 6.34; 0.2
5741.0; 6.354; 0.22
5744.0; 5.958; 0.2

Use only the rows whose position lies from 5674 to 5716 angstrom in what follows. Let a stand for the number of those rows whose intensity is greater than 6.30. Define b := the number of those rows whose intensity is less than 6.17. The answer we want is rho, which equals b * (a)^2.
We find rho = 28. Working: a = 2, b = 7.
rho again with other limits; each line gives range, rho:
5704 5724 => 8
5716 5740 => 16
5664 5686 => 3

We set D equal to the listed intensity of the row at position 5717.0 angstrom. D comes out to 6.768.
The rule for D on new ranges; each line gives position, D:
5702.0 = 6.249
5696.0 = 6.171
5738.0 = 6.34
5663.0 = 5.964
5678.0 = 6.275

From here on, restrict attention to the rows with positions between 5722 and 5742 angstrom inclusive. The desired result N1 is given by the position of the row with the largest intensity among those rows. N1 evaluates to 5732.0 angstrom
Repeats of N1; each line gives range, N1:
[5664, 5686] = 5675.0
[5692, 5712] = 5705.0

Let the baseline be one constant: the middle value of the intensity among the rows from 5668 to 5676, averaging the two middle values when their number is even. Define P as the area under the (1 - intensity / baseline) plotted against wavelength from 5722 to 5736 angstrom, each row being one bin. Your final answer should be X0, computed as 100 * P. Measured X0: -65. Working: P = -0.65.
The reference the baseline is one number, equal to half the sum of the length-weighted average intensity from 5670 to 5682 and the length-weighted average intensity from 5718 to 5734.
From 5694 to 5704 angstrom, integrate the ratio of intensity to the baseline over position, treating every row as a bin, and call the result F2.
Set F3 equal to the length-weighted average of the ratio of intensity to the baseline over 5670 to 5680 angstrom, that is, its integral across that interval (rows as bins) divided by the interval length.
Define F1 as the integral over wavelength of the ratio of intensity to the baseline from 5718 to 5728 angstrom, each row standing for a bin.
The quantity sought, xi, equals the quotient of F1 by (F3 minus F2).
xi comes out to -1.14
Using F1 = 10.0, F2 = 9.8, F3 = 0.99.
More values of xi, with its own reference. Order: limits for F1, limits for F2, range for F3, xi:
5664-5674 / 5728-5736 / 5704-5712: -1.33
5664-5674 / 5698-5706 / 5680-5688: -1.37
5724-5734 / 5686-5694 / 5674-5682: -1.51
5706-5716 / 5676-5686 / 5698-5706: -1.09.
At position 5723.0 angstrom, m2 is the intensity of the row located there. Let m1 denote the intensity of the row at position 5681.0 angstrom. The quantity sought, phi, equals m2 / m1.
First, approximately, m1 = 6.155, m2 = 6.299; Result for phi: 1.02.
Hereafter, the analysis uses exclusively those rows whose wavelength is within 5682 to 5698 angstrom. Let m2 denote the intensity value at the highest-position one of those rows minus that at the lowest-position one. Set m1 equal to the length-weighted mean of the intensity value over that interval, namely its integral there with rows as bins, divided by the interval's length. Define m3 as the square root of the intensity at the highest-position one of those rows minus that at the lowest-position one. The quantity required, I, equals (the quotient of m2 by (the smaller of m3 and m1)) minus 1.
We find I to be 3.99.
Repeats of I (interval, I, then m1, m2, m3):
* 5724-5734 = 4.05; 6.33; 0.5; 0.105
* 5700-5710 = 3.97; 6.33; -0.2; -0.031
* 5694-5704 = 3.98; 6.13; 0.1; 0.016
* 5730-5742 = 4.10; 6.48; -0.3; -0.057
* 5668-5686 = 3.94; 6.19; 0.4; 0.078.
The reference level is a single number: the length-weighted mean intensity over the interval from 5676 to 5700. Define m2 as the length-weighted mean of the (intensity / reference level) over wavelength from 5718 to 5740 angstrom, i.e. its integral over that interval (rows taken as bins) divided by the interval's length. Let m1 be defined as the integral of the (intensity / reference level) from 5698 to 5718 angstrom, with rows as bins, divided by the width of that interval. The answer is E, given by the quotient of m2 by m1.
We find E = 1.02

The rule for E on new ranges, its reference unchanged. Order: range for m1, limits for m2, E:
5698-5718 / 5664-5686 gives 0.99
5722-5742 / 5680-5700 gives 0.96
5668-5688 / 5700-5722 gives 1.02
